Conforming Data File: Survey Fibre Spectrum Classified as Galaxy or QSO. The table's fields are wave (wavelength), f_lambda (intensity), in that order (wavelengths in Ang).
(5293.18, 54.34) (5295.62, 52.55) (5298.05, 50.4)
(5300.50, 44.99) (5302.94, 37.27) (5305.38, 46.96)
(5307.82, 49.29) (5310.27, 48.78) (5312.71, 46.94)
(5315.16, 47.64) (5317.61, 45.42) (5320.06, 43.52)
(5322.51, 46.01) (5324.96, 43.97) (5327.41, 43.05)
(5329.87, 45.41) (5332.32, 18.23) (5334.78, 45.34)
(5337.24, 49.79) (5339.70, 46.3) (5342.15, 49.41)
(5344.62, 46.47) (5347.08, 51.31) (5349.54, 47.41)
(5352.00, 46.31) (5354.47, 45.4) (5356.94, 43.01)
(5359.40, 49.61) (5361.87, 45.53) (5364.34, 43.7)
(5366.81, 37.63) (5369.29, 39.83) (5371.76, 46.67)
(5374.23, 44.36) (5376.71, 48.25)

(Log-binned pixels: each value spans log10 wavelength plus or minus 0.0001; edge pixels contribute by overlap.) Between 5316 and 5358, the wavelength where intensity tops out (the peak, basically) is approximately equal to 5347.08 Ang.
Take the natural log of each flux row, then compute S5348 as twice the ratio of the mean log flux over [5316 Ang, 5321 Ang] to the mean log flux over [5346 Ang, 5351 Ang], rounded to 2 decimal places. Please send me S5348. 1.95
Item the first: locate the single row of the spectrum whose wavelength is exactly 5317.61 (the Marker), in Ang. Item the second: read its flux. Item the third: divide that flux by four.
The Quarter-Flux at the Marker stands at 11.4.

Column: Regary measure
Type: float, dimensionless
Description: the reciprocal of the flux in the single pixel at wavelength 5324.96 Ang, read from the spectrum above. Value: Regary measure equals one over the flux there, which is 0.0227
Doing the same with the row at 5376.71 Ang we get 0.0207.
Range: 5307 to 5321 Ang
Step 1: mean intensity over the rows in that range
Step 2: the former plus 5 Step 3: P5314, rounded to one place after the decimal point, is 51.9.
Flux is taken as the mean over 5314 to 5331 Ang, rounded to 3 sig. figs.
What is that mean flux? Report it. 45.0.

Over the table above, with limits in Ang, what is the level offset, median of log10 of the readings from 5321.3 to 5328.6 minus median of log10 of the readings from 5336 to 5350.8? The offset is -0.042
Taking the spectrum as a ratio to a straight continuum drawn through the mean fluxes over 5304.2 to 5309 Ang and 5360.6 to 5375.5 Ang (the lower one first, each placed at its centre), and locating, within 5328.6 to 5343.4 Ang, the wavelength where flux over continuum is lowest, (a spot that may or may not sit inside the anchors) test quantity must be 5332.32 Ang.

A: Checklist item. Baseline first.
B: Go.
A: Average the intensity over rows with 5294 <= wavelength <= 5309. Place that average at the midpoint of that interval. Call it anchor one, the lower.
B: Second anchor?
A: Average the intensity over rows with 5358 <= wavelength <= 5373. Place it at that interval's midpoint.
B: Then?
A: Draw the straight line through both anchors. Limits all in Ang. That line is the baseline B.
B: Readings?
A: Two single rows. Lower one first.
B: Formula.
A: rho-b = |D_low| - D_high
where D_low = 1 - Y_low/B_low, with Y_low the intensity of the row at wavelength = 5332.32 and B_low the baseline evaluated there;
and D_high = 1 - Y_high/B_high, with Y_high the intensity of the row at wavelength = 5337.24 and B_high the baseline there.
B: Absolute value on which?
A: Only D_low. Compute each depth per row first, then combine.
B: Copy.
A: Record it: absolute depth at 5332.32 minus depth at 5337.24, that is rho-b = 0.70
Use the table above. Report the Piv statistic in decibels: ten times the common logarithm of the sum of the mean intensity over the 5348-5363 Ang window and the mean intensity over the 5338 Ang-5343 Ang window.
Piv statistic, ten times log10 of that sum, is 19.7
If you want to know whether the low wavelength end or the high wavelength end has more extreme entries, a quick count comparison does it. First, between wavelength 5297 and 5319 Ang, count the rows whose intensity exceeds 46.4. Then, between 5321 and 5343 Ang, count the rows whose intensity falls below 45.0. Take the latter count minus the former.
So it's -3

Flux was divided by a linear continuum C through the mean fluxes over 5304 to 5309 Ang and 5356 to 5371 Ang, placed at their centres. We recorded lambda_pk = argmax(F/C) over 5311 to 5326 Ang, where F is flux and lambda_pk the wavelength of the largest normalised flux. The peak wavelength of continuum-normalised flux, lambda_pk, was 5315.16 Ang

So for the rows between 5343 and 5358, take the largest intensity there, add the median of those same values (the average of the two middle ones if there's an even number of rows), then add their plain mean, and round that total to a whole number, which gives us 144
